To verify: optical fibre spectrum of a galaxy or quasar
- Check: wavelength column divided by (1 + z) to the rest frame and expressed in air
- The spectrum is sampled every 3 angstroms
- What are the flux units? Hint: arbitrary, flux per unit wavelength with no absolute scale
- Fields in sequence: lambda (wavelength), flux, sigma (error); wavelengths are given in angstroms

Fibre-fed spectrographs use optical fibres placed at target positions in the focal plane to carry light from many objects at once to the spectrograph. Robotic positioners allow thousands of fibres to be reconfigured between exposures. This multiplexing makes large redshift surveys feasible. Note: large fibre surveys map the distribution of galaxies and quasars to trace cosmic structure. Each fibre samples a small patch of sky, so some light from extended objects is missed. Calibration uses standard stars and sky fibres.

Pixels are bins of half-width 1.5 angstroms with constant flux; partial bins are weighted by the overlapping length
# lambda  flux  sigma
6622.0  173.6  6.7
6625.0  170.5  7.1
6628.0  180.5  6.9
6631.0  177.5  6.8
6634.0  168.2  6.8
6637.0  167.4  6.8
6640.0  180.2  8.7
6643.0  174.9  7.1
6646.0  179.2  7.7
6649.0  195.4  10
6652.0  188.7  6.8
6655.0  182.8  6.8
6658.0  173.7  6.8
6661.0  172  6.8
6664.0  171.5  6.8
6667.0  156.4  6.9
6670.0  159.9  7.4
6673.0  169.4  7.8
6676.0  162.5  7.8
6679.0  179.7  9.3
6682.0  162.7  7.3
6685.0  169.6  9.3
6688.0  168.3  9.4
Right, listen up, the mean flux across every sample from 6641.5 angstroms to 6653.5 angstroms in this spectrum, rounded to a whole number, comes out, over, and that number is 185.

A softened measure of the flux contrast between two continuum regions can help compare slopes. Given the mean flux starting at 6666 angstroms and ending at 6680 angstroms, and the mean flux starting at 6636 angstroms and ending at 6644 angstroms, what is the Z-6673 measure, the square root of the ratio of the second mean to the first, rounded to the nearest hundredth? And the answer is 1.03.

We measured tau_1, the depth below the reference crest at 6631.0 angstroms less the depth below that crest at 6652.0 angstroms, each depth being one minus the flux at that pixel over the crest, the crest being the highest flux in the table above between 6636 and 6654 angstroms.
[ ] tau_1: 0.057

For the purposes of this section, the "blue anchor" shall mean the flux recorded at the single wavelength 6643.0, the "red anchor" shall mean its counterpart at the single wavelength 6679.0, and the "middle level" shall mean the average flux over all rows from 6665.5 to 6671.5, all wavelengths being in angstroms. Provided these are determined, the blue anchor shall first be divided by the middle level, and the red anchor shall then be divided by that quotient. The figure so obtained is 162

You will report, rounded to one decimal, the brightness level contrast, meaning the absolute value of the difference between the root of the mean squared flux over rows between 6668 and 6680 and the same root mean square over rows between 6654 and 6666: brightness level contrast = 7.0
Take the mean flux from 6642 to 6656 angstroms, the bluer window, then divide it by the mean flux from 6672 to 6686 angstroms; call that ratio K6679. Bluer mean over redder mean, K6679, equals 1.09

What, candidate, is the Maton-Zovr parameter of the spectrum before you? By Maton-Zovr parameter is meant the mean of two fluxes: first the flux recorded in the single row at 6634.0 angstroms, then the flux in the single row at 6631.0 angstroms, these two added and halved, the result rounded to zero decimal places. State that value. 173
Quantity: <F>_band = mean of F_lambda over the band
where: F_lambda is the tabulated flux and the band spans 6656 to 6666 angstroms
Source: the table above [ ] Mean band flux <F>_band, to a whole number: 172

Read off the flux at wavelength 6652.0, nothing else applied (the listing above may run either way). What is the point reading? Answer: 188.7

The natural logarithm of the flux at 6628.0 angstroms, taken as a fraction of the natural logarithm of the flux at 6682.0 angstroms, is 1.02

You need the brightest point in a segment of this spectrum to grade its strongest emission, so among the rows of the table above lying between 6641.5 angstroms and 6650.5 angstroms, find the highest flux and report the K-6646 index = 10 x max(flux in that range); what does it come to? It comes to 1954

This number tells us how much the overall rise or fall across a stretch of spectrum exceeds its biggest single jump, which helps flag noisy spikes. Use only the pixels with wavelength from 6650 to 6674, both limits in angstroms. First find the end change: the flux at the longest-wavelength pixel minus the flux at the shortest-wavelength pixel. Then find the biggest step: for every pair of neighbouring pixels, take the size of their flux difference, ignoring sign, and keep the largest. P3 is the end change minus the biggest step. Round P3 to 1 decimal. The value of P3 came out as -34.4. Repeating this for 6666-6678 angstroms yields -3.4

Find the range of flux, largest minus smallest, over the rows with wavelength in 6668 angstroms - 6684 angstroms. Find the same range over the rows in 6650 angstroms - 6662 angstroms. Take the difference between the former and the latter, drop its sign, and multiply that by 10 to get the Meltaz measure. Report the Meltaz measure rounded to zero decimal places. 31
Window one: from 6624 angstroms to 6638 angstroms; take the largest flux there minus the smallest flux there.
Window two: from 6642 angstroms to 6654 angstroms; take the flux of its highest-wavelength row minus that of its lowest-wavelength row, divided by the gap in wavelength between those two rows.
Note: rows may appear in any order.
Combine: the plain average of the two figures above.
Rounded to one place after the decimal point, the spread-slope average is 7.3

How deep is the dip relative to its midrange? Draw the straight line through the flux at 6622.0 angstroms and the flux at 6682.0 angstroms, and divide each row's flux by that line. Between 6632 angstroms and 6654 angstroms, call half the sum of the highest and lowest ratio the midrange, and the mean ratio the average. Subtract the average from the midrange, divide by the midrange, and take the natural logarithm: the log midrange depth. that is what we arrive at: -4.4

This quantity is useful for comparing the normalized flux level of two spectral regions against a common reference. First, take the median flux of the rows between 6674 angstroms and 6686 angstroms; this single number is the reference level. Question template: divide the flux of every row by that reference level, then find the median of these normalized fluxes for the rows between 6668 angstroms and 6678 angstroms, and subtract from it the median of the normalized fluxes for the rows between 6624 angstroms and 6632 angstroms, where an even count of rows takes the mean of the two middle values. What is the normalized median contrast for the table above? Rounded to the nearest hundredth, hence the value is -0.09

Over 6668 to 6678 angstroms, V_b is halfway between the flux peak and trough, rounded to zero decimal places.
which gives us 165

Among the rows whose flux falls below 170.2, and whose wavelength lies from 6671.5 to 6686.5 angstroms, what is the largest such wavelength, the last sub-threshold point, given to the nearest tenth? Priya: 6685.0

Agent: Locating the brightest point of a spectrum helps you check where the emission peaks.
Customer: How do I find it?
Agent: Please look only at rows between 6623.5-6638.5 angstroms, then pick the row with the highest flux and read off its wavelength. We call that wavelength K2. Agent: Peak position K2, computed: 6628.0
